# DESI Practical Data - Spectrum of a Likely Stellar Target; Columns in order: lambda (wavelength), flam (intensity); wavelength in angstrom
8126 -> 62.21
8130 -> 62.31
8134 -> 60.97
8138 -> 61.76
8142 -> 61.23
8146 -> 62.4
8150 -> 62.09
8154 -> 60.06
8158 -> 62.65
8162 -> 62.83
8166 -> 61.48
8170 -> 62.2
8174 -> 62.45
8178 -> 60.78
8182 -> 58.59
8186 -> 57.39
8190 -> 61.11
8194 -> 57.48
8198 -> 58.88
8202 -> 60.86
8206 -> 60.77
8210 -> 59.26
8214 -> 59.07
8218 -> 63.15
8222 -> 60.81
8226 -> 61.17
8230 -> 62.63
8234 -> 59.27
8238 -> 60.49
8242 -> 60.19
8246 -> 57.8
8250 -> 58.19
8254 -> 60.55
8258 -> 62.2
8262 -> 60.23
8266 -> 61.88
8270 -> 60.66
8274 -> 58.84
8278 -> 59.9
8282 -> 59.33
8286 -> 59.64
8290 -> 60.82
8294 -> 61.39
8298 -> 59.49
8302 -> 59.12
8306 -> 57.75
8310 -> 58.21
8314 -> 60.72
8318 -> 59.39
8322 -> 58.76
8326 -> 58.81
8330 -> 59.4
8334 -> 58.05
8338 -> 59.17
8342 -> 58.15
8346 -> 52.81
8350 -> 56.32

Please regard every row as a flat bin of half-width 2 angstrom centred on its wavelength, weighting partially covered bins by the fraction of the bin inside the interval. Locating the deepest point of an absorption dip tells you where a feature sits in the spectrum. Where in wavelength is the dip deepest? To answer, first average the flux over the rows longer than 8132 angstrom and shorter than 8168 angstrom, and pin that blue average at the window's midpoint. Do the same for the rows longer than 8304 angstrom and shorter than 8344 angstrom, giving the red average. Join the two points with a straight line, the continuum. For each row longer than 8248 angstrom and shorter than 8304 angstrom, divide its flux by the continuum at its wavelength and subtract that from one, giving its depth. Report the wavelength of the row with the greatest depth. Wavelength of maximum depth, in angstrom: 8250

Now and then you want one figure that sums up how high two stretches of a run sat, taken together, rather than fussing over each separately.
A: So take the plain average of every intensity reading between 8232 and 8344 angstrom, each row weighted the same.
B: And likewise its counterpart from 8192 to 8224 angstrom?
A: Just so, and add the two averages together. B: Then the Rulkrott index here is 120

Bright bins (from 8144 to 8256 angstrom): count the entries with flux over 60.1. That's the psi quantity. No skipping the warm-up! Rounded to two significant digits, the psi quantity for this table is 18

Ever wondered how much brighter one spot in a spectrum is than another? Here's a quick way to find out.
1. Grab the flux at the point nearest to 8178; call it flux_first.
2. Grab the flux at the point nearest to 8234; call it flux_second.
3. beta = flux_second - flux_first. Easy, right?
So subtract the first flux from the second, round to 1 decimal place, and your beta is -1.5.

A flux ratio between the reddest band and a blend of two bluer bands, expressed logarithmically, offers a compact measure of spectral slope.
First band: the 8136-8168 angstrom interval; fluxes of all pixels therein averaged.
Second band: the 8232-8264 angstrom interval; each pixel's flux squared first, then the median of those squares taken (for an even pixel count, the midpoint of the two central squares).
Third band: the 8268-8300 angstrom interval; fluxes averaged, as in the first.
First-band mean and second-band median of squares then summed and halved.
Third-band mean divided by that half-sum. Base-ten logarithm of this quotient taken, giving -1.49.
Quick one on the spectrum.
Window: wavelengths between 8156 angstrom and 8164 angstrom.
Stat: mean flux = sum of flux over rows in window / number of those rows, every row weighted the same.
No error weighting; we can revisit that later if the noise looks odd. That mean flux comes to 62.7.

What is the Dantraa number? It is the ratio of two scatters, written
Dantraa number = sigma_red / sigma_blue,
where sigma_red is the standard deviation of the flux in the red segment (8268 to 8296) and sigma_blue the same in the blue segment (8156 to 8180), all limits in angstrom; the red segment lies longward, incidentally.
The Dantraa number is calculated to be 1.2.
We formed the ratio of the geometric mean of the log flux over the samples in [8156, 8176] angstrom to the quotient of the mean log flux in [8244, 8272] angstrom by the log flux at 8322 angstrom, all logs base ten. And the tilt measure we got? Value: 1.78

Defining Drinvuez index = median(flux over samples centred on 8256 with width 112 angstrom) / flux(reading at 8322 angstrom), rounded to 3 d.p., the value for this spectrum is 1.025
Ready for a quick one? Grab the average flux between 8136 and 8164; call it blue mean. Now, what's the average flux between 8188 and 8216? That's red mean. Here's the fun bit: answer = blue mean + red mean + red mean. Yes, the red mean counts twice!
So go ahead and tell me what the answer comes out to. 181.1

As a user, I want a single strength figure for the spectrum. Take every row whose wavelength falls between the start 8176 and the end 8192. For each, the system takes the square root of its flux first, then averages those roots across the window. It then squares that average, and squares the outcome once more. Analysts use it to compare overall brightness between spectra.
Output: 3535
